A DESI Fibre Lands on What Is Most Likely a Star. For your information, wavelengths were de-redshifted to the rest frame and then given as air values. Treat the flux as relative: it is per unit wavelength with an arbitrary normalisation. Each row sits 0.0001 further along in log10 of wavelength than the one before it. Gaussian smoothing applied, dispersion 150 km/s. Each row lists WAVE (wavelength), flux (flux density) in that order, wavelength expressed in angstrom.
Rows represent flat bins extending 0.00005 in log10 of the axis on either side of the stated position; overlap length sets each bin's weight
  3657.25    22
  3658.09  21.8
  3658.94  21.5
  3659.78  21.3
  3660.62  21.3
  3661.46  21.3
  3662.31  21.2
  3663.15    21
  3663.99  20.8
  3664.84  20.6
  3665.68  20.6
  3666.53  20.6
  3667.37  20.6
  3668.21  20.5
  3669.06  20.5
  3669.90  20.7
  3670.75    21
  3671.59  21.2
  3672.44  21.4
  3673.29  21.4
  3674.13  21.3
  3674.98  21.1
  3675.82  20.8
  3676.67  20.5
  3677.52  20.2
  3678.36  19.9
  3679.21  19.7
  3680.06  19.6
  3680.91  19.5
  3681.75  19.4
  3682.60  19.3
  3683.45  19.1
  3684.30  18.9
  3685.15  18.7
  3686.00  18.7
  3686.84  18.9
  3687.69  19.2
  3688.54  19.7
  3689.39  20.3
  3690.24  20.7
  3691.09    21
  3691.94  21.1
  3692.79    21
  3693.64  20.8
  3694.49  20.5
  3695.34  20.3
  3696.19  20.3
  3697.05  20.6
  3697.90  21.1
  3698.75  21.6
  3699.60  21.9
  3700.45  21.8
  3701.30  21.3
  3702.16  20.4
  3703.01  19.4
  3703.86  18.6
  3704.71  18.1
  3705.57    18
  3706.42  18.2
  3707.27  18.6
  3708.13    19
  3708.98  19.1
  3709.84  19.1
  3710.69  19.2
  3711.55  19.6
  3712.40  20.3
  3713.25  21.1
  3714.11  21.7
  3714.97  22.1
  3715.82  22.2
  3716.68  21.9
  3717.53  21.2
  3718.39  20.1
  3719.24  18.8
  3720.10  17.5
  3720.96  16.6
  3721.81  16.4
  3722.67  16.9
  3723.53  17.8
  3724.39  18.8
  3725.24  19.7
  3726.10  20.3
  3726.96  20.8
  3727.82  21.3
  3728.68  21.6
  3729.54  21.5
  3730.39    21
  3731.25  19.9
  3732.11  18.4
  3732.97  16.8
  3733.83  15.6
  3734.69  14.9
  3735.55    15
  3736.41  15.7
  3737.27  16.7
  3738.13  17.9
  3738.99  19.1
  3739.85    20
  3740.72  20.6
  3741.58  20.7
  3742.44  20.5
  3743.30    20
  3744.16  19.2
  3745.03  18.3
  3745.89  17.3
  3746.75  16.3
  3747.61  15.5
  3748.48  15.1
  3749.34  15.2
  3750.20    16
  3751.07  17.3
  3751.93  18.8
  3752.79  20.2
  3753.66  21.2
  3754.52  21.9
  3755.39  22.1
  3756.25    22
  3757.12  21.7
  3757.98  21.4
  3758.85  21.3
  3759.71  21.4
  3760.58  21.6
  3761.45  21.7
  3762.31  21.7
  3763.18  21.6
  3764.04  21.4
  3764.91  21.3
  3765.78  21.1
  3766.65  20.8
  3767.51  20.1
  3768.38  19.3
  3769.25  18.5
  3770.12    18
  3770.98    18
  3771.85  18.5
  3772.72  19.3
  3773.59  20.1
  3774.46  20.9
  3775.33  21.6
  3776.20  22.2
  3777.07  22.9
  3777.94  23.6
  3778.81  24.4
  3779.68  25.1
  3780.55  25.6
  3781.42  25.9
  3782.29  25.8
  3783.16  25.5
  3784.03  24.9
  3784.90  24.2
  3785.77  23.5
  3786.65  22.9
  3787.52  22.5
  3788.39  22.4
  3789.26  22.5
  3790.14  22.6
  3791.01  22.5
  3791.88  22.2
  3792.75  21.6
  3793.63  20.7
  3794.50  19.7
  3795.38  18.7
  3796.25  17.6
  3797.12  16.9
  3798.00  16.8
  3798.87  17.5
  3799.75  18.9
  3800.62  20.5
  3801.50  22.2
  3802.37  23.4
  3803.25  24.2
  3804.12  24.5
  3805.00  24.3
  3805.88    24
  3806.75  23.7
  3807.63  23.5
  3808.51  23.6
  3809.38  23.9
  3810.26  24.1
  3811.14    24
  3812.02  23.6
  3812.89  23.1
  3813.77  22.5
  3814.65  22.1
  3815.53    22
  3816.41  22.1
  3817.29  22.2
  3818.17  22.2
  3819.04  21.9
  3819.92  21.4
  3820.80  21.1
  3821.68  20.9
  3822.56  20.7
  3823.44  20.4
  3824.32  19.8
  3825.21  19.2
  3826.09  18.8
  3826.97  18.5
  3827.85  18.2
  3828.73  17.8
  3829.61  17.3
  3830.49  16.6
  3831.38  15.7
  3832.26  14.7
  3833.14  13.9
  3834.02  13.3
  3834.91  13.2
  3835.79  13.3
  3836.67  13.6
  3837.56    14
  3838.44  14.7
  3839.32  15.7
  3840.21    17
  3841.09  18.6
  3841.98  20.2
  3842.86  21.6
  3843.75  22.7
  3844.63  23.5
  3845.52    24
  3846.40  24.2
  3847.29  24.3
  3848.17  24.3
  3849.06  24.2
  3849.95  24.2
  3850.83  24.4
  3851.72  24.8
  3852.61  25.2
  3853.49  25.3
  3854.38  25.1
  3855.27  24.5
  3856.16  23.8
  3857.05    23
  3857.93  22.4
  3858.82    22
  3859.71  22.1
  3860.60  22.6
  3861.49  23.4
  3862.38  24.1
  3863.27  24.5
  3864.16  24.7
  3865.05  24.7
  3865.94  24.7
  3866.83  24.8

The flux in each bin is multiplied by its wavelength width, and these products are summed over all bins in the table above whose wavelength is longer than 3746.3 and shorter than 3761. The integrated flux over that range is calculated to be 284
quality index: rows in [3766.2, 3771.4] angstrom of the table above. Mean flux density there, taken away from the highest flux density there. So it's 1.7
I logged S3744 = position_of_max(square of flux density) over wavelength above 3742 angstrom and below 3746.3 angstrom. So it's 3742.44 angstrom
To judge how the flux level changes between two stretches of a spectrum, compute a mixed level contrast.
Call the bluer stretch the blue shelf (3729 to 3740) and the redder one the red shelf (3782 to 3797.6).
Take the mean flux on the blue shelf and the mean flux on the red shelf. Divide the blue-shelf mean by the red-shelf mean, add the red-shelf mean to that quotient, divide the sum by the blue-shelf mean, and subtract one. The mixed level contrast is 0.28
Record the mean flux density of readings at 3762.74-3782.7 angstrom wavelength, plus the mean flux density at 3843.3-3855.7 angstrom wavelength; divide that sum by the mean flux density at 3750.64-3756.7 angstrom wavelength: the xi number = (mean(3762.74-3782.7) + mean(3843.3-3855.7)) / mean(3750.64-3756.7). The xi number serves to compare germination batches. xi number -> 2.24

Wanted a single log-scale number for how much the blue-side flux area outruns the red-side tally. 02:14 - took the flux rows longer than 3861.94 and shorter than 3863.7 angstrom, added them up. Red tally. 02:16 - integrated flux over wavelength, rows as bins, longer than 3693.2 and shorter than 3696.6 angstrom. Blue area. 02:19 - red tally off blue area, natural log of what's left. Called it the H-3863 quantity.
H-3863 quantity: 3.0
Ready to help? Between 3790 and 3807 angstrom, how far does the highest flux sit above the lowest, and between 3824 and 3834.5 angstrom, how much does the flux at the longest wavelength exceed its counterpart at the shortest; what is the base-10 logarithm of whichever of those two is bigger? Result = 0.89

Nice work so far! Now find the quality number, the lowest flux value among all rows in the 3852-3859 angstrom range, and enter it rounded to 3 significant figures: 22.0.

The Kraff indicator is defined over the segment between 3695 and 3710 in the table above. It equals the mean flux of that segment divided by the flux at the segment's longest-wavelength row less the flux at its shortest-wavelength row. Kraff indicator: -17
